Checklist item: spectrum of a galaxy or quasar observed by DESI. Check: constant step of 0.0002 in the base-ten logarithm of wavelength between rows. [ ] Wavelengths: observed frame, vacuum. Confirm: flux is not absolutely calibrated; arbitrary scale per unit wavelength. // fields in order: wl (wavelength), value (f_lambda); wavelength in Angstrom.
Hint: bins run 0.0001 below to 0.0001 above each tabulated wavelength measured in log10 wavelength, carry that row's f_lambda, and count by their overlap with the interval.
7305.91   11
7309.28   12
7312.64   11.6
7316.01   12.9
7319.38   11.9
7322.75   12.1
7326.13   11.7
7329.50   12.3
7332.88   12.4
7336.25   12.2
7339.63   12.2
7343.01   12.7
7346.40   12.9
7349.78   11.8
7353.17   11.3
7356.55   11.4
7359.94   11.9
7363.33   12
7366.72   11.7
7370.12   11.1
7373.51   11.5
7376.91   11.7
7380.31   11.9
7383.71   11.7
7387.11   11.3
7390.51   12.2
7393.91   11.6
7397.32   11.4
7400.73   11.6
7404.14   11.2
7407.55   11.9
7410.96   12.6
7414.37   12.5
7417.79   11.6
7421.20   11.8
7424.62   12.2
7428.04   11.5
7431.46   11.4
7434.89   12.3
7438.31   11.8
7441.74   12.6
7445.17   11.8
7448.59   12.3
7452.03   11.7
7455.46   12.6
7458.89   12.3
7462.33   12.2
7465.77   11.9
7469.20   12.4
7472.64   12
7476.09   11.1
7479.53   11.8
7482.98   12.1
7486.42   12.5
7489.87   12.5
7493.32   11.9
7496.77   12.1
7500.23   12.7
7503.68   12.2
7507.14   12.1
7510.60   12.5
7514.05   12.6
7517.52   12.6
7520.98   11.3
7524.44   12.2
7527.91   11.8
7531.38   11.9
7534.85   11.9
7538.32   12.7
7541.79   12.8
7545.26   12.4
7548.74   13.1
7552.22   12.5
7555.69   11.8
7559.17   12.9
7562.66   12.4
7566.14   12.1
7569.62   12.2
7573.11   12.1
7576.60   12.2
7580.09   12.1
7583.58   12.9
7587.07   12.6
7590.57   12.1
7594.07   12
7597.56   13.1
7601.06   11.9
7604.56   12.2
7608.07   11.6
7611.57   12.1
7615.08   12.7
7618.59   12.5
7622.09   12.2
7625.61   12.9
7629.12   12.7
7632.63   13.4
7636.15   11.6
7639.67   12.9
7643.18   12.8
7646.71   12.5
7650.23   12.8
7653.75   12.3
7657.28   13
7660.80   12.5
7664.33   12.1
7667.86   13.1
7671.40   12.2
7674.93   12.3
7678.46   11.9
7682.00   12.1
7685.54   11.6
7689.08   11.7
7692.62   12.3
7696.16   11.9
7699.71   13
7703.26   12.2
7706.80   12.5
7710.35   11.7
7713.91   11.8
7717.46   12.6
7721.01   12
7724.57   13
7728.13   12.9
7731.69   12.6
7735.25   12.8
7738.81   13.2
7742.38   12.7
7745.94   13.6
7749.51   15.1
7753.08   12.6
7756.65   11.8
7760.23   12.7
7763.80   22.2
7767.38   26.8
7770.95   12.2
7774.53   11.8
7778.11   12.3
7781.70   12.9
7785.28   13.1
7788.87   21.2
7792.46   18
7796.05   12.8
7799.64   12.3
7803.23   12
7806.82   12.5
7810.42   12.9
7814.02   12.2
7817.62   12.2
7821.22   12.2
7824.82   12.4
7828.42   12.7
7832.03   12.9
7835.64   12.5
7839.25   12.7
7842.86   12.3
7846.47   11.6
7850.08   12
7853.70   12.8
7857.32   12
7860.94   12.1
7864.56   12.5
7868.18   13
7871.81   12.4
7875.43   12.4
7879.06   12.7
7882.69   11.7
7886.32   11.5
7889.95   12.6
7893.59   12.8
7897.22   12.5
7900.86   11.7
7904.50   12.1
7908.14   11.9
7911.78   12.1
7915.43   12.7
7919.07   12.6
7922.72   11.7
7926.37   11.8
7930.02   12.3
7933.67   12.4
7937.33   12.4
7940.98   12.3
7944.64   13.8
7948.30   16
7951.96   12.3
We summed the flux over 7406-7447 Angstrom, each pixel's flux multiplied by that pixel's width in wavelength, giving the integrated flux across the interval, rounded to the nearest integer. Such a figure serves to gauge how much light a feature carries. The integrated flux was 492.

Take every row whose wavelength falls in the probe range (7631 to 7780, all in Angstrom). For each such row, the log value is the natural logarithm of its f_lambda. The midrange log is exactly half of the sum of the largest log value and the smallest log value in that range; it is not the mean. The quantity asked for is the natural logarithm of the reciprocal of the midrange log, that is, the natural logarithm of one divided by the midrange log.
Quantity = -1.05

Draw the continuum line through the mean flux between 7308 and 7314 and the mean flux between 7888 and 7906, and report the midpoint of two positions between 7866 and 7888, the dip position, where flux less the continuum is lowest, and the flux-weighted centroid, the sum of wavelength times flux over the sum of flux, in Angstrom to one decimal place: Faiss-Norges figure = 7881.7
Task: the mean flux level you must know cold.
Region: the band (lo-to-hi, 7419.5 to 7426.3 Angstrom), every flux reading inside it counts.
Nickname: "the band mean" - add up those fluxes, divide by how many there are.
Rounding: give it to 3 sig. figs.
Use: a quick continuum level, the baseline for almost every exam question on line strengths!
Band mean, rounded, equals 12.0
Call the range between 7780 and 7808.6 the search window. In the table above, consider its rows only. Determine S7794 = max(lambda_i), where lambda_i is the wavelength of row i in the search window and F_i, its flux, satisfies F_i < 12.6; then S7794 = 7806.82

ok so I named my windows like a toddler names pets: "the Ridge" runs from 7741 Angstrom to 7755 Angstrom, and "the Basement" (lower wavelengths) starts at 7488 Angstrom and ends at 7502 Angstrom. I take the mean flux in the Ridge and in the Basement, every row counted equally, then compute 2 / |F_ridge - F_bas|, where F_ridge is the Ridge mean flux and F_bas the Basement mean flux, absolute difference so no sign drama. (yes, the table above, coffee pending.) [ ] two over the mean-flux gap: 1.7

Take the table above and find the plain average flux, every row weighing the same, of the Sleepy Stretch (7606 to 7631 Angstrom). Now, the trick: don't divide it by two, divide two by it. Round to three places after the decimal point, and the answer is 0.161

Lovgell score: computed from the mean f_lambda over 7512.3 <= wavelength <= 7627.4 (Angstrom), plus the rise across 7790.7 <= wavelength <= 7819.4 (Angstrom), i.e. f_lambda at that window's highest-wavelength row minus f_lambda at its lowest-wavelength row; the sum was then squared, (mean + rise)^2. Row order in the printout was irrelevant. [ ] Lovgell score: 42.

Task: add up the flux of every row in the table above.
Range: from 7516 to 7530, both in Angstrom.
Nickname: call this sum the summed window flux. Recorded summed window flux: 47.9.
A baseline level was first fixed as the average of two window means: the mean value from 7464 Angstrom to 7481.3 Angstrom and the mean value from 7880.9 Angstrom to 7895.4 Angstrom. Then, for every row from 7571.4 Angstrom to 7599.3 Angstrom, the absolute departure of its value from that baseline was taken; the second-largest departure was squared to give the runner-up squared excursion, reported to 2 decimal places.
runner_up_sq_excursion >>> 0.82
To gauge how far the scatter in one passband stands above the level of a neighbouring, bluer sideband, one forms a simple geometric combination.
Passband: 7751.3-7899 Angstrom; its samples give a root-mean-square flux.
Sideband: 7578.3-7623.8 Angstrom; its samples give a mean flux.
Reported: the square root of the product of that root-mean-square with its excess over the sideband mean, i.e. 4.3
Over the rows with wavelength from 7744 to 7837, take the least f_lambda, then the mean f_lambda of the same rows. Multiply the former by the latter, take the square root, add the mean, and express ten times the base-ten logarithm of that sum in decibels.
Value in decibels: 14.31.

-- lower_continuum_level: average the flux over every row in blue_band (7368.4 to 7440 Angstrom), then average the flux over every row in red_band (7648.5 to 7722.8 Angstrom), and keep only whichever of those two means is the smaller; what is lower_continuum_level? 11.8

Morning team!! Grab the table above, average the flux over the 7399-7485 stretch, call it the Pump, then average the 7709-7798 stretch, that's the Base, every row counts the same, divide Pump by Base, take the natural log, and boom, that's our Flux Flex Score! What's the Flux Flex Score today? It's -0.17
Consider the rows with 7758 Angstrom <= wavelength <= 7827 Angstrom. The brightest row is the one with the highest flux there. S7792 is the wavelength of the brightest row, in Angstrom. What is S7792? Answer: 7767.38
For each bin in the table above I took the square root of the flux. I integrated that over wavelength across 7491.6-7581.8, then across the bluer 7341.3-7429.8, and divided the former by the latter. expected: 1.04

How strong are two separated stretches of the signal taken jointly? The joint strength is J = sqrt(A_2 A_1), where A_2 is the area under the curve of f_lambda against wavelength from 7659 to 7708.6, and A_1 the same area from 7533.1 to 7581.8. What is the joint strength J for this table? 605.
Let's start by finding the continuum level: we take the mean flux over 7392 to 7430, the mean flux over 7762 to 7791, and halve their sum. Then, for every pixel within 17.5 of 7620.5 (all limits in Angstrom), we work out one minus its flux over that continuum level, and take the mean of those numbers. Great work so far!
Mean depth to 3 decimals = 0.127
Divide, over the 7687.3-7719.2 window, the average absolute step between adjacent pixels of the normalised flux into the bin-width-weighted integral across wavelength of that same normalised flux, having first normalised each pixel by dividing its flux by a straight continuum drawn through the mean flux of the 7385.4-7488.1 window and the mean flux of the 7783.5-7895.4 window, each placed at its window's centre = 637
